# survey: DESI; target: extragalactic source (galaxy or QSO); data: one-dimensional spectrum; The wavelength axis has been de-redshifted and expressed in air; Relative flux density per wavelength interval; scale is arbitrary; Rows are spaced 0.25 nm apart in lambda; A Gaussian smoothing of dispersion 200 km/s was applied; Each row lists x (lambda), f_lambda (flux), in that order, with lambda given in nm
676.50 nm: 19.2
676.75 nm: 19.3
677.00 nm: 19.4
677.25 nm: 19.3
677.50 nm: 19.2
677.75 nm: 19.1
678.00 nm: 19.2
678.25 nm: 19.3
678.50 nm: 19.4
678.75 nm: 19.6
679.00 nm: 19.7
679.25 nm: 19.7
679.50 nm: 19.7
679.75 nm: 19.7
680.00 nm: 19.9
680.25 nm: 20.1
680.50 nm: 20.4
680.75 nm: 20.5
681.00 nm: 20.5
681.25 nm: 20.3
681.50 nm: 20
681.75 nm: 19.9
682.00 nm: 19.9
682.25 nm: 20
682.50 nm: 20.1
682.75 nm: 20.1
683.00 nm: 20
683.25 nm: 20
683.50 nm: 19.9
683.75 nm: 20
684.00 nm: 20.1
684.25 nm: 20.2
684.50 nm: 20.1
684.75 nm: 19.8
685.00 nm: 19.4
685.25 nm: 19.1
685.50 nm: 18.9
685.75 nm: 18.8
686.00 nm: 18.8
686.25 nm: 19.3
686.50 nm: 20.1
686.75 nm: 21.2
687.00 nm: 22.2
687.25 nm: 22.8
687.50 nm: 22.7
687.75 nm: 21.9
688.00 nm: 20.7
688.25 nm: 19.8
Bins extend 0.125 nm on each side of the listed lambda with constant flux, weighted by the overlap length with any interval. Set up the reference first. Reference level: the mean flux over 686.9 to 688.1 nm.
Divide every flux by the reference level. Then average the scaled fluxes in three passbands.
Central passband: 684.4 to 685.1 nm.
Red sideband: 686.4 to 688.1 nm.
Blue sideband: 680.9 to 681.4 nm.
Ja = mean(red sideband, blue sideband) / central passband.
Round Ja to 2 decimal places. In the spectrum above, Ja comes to 1.06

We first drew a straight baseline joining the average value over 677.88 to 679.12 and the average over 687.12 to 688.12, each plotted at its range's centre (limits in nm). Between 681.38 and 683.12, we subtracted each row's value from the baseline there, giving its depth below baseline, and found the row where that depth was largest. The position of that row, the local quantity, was 683.00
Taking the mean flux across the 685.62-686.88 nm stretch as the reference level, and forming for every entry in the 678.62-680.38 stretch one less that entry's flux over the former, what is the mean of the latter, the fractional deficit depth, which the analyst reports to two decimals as -0.01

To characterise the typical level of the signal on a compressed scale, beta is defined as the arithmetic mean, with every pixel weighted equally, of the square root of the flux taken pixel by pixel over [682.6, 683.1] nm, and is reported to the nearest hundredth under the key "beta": 4.48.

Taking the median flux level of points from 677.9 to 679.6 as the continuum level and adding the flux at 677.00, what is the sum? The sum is 39.0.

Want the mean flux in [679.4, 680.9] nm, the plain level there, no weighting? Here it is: 20.1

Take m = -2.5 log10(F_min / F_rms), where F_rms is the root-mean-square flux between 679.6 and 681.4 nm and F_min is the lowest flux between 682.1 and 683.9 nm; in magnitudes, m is 0.02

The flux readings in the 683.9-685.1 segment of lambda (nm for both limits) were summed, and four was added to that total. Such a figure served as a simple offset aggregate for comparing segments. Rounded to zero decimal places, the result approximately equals 104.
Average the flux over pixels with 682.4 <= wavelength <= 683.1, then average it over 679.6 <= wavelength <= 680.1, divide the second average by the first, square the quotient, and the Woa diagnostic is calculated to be 0.97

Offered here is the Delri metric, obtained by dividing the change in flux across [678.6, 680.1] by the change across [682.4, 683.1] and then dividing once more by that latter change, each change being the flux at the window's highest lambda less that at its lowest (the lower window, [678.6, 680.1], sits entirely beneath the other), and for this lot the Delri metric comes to 30.0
